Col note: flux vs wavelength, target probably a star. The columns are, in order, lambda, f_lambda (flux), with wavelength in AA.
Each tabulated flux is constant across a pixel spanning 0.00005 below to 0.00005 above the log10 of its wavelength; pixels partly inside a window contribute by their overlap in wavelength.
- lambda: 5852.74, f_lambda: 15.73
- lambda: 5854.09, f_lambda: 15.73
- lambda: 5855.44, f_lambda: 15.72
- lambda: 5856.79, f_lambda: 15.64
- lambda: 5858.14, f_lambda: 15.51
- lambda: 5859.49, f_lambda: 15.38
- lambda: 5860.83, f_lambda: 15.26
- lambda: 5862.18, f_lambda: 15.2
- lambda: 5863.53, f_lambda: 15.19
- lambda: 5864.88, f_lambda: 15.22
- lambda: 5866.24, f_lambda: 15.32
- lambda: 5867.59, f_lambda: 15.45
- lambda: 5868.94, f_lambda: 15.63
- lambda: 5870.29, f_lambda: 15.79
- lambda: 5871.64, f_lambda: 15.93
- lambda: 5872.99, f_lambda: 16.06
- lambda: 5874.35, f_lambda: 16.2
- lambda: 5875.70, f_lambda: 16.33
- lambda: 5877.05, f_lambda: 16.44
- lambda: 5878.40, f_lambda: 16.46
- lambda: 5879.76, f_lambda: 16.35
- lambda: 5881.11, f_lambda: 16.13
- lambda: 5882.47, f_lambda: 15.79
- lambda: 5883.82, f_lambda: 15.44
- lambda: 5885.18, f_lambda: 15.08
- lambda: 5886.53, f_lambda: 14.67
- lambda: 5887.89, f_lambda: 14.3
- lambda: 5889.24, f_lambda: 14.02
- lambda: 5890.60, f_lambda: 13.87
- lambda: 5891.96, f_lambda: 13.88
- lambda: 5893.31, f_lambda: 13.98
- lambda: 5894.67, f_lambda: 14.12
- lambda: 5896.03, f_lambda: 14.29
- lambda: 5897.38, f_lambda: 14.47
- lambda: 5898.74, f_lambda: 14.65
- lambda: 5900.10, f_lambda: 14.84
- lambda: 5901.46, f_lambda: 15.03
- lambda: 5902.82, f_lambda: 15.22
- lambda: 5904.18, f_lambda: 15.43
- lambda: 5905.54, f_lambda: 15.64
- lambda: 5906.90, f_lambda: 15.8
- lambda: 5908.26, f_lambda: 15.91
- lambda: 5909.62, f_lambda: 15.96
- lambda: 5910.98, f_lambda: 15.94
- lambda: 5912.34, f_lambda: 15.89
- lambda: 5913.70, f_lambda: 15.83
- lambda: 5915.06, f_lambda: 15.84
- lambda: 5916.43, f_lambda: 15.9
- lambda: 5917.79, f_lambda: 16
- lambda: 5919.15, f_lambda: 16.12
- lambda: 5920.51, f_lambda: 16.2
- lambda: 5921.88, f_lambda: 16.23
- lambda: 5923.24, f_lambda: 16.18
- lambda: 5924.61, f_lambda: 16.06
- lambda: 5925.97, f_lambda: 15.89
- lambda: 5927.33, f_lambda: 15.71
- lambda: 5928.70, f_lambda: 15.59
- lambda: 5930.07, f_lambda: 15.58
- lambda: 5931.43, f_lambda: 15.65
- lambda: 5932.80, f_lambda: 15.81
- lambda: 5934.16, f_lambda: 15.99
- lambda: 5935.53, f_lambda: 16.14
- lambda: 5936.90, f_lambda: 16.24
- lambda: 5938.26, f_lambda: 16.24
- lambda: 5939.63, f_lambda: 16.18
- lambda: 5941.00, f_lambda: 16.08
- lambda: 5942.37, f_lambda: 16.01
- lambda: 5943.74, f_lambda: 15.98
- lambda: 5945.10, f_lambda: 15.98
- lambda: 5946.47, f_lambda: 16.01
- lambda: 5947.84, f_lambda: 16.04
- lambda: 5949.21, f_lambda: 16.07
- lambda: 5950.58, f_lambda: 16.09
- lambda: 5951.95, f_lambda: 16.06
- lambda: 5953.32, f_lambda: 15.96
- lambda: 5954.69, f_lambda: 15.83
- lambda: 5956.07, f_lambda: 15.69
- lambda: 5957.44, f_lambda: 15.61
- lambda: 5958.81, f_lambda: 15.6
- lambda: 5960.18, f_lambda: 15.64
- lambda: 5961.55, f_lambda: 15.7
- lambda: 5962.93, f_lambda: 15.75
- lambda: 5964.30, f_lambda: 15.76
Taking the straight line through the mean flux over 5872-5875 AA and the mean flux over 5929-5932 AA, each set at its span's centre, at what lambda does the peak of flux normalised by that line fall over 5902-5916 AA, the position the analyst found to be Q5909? 5909.62 AA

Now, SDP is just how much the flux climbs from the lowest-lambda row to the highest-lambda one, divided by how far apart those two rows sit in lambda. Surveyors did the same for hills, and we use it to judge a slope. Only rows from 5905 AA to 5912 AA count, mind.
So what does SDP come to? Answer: 0.06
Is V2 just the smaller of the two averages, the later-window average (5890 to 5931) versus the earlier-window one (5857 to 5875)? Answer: 15.4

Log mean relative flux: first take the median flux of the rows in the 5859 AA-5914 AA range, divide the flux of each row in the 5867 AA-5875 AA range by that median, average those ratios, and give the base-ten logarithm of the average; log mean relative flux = 0.0115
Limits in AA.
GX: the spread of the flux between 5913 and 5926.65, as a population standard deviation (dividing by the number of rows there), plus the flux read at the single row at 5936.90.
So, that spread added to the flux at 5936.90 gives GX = 16.4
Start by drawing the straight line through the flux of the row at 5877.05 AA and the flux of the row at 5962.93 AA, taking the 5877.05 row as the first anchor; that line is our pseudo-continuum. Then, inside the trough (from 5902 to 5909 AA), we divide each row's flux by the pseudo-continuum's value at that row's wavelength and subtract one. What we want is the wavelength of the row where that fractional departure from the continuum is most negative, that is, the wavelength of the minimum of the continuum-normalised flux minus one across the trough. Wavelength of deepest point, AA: 5902.82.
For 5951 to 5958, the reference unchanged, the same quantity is 5957.44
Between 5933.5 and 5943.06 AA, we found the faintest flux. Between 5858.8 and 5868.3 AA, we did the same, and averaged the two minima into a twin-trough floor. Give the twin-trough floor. 15.6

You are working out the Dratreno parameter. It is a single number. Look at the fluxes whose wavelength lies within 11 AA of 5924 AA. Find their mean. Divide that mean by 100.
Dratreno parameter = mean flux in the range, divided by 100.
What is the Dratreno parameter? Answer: 0.159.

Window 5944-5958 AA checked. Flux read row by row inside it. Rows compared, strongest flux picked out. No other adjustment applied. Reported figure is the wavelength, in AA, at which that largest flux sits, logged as 5950.58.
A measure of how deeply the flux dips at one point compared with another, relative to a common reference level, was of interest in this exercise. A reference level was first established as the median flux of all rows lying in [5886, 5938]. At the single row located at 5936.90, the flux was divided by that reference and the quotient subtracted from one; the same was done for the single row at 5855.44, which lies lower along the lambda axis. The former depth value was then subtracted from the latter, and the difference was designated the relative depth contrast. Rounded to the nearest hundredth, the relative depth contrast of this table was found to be 0.03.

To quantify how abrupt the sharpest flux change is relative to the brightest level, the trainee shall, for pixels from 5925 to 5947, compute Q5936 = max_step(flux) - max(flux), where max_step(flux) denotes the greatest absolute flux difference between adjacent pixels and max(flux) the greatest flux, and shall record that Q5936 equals -16.1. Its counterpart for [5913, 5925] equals -16.1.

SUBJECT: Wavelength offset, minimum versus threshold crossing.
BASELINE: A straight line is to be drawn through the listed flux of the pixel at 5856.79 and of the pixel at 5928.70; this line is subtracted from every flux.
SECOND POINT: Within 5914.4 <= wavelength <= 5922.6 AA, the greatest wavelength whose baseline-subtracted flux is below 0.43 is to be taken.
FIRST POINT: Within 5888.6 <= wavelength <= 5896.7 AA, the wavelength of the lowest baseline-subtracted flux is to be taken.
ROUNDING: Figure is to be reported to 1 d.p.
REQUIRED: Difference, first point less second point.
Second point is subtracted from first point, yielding -27.2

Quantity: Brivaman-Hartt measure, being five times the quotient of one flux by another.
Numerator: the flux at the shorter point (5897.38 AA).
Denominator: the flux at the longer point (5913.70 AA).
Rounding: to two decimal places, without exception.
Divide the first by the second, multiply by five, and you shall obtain 4.57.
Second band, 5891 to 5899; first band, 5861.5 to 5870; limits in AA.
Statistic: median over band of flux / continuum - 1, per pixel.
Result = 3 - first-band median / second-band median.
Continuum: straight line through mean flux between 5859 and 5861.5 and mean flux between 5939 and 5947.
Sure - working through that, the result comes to 2.9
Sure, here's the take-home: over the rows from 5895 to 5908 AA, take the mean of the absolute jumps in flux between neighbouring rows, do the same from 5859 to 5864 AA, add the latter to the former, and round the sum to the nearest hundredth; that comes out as 0.25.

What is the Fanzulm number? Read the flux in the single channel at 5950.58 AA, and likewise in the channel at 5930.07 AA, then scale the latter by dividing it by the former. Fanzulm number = 0.97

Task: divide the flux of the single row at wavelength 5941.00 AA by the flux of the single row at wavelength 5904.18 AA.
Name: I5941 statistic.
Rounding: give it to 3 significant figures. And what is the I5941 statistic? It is 1.04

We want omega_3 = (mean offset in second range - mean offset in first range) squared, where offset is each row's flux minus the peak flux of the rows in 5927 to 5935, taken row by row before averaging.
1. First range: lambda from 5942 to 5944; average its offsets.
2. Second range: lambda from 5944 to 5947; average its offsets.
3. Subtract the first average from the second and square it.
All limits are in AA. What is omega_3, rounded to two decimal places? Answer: 0.00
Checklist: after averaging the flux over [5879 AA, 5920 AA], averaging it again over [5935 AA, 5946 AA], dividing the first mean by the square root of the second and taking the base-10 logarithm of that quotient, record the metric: 0.579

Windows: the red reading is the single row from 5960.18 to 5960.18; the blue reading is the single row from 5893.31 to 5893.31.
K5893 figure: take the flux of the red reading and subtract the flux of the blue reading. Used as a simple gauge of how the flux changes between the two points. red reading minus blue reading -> 1.7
